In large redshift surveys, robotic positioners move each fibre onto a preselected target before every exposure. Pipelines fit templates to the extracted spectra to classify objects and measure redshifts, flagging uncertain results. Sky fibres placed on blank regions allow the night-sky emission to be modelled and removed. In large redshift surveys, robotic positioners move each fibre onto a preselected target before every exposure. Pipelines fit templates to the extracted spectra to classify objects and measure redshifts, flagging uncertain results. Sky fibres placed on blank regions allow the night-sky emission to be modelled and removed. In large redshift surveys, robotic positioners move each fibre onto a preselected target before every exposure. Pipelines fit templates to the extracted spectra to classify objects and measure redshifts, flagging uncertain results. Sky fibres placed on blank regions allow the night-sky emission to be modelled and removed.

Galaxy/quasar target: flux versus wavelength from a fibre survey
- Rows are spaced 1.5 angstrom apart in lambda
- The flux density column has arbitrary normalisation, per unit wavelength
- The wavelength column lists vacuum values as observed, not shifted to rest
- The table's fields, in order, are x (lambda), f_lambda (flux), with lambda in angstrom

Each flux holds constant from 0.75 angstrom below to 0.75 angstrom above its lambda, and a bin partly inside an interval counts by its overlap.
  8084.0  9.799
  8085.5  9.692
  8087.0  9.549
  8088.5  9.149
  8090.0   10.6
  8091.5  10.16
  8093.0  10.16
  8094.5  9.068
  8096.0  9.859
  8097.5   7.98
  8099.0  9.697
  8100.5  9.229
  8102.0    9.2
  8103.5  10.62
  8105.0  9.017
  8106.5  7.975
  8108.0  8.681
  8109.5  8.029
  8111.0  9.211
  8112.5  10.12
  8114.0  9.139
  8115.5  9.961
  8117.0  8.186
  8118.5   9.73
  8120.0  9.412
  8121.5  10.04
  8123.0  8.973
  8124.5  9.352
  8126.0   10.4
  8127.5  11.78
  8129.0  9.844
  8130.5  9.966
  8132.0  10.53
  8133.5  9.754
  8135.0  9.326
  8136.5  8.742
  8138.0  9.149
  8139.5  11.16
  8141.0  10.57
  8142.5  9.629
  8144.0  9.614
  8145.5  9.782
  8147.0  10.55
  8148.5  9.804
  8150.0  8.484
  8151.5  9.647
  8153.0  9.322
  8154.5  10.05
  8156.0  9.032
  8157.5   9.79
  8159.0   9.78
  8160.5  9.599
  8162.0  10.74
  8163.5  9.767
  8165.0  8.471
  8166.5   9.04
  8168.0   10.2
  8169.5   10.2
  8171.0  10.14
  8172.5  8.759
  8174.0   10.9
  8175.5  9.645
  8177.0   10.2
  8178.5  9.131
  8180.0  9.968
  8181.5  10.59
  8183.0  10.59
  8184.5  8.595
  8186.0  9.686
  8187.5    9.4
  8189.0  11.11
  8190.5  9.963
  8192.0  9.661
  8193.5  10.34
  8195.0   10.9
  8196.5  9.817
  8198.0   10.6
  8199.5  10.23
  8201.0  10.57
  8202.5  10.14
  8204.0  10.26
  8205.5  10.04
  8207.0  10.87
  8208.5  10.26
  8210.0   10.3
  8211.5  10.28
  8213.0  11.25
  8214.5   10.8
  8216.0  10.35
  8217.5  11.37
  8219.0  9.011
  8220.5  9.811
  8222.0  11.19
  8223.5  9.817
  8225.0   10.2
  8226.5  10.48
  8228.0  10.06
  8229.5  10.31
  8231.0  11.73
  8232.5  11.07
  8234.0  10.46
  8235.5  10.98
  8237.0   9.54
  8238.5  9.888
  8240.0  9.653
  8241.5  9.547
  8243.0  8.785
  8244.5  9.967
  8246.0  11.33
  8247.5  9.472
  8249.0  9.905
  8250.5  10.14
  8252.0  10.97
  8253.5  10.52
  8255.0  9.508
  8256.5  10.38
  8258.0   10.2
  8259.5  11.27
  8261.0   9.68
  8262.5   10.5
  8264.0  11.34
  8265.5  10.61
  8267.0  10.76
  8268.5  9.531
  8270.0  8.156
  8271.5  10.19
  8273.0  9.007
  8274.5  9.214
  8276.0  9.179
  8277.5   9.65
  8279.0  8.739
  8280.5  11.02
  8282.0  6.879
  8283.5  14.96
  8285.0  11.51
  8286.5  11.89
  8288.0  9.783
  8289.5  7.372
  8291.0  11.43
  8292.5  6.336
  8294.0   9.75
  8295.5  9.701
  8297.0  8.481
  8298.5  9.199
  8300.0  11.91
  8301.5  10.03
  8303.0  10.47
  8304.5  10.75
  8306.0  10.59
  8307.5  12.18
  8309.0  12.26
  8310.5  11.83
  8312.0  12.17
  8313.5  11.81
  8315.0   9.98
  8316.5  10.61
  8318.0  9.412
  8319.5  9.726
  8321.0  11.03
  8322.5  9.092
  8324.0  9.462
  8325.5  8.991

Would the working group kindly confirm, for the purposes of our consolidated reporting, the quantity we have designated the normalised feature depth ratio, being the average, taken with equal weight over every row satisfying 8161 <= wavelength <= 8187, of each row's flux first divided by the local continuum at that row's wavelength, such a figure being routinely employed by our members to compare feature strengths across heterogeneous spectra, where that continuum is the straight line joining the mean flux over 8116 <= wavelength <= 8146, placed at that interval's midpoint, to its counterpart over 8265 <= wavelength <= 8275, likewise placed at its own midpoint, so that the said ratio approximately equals 1.01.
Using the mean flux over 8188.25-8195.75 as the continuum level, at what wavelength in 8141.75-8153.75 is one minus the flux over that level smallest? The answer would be 8147.0 angstrom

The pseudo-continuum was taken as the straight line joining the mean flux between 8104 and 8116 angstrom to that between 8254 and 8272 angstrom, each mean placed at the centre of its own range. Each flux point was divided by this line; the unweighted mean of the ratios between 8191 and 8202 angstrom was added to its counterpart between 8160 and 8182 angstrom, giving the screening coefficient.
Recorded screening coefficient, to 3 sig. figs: 2.10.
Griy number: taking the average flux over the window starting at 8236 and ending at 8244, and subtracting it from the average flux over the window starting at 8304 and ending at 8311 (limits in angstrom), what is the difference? 2.0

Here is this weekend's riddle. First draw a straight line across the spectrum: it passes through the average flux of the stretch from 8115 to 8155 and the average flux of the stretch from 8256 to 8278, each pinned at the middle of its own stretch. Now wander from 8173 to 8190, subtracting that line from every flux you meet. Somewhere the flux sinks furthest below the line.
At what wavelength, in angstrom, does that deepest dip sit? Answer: 8184.5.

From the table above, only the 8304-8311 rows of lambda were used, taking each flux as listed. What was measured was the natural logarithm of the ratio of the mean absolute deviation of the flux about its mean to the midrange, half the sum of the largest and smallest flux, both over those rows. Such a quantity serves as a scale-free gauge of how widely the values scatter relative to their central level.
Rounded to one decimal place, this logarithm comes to -2.8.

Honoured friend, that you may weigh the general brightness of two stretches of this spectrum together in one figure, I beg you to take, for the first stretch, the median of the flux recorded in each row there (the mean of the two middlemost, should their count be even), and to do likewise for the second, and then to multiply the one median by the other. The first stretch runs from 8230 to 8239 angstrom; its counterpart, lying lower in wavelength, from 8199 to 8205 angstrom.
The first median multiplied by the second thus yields 110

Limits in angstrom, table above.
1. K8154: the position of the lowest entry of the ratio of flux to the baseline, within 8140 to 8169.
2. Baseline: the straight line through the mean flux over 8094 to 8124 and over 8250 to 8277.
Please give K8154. 8165.0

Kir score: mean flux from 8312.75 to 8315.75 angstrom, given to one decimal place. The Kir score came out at 10.9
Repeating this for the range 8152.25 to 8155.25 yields 9.7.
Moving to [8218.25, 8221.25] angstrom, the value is 9.4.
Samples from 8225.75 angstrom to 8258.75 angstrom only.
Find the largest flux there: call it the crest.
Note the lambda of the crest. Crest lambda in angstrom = 8231.0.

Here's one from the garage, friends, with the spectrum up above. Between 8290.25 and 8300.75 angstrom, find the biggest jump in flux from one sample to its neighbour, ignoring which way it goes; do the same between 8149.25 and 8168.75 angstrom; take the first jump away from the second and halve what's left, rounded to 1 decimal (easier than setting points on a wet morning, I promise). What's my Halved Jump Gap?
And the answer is -1.9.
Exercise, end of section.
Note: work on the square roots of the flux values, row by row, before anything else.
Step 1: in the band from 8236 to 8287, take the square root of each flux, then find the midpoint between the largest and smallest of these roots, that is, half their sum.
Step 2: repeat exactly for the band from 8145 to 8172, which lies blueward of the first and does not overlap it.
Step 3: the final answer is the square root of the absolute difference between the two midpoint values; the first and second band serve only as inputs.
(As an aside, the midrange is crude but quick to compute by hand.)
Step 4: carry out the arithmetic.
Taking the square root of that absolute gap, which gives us 0.39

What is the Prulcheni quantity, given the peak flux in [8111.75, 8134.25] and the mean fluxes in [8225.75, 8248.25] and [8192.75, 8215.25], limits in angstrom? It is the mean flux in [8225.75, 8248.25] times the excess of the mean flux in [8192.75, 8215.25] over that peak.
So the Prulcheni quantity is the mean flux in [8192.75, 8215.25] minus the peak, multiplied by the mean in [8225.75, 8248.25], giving -14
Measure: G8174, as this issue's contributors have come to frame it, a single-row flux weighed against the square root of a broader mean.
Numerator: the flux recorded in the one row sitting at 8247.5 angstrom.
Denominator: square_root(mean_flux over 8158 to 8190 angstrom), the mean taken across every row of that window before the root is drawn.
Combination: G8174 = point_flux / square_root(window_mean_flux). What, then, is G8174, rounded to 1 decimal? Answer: 3.0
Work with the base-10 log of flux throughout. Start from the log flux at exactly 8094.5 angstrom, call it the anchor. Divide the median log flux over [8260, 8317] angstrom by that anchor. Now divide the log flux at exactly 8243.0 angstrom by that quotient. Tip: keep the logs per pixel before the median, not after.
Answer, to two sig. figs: 0.89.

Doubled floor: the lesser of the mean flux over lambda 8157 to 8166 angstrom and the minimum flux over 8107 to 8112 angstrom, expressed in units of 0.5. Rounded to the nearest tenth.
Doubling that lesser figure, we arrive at 16.1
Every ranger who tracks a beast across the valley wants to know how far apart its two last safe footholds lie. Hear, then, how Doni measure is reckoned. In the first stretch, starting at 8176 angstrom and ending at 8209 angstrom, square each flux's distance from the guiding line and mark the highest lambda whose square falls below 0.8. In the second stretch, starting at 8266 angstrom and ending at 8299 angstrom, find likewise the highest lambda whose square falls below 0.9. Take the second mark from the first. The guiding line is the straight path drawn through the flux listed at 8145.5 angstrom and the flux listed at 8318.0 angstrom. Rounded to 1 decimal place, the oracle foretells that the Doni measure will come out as -90.0 angstrom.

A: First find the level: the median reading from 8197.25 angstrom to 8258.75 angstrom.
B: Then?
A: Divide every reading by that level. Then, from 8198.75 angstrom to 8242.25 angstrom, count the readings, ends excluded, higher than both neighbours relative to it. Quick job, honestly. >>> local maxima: 11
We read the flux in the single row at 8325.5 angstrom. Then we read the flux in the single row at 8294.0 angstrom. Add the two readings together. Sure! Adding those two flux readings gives 18.7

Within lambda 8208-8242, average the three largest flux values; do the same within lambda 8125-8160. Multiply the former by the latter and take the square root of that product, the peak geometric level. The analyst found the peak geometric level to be 11.3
